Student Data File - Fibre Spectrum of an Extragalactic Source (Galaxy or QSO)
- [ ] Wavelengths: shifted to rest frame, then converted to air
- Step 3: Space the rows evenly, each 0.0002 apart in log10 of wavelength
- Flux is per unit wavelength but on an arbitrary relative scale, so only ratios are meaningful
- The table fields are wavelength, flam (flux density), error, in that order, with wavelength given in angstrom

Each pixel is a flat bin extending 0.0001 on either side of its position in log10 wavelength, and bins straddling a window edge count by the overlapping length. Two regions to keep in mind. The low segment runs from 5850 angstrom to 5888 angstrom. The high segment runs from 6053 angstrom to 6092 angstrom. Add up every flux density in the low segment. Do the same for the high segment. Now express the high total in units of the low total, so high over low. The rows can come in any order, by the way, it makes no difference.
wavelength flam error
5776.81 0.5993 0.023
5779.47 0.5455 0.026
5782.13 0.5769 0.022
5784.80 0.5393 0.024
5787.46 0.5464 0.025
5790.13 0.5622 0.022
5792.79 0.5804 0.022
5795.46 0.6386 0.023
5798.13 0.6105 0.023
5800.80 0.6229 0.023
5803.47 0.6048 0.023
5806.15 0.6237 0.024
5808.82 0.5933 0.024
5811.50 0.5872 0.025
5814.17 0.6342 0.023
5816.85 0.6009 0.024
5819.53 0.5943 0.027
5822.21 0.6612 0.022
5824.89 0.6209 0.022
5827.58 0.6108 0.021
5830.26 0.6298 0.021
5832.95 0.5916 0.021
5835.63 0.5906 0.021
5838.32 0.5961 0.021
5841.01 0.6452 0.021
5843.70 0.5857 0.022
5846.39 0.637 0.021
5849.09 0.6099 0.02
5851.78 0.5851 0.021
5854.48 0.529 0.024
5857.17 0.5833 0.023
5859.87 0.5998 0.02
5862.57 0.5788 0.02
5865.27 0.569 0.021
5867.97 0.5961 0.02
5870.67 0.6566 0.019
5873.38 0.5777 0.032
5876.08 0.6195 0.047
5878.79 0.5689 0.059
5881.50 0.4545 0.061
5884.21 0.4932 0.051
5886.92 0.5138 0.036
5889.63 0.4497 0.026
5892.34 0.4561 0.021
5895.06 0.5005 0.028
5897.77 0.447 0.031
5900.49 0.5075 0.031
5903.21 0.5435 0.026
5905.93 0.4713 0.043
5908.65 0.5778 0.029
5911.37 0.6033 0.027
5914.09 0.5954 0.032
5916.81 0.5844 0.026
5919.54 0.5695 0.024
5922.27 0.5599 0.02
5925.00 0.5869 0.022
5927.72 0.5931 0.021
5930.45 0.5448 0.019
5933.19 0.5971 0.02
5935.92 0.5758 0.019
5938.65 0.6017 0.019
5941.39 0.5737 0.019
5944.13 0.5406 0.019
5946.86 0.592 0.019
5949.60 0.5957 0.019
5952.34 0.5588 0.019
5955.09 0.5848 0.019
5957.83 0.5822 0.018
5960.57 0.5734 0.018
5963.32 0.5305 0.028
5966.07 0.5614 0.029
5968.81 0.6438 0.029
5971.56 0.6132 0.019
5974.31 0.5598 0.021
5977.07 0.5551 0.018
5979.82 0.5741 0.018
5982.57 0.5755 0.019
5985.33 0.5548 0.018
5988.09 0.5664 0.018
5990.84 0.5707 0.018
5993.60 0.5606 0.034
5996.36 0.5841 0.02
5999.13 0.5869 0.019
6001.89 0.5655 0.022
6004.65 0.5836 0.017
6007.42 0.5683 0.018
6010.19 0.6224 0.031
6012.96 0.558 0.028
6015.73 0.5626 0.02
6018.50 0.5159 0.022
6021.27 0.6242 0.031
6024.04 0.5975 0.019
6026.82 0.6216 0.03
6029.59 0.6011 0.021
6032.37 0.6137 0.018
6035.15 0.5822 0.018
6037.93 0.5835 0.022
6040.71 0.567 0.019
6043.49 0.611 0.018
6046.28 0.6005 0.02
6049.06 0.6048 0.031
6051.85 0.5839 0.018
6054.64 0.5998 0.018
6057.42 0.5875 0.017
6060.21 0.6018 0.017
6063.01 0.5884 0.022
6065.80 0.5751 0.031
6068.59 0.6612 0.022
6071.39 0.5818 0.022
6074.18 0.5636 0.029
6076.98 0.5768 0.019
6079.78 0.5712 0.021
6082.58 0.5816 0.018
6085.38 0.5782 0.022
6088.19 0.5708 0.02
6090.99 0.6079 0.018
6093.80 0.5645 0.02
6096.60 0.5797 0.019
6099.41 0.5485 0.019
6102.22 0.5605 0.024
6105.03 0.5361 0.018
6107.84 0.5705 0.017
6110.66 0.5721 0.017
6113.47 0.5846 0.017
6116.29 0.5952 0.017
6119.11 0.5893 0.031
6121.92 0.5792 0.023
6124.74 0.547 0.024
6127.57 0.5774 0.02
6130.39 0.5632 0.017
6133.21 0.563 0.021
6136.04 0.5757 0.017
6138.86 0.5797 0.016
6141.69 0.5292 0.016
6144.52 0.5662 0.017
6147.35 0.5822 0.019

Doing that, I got 1.04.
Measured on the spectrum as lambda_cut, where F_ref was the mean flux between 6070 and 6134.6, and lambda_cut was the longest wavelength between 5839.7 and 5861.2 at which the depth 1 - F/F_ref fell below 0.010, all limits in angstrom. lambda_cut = 5859.87 angstrom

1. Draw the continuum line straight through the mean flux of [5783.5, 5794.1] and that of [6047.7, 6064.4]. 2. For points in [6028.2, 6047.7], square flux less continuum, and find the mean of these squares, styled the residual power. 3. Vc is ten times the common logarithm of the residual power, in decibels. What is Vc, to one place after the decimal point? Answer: -35.9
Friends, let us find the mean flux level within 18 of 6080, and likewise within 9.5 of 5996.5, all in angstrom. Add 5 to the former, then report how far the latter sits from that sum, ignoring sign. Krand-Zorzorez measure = 5.01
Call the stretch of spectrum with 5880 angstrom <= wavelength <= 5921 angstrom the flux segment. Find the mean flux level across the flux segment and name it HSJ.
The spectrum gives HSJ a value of 0.518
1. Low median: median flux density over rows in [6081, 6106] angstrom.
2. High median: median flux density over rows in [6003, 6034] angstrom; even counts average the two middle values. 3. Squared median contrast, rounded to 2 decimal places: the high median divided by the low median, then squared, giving 1.10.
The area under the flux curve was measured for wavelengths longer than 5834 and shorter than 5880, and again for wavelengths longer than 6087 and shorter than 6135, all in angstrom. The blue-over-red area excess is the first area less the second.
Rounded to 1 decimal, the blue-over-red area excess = 0.0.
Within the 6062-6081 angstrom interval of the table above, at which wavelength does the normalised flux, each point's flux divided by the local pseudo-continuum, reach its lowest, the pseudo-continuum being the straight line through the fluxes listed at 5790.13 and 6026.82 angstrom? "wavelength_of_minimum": 6074.18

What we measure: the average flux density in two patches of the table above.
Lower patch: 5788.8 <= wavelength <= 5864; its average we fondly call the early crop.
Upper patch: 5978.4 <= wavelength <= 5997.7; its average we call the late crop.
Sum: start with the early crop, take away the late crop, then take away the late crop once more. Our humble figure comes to -0.54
